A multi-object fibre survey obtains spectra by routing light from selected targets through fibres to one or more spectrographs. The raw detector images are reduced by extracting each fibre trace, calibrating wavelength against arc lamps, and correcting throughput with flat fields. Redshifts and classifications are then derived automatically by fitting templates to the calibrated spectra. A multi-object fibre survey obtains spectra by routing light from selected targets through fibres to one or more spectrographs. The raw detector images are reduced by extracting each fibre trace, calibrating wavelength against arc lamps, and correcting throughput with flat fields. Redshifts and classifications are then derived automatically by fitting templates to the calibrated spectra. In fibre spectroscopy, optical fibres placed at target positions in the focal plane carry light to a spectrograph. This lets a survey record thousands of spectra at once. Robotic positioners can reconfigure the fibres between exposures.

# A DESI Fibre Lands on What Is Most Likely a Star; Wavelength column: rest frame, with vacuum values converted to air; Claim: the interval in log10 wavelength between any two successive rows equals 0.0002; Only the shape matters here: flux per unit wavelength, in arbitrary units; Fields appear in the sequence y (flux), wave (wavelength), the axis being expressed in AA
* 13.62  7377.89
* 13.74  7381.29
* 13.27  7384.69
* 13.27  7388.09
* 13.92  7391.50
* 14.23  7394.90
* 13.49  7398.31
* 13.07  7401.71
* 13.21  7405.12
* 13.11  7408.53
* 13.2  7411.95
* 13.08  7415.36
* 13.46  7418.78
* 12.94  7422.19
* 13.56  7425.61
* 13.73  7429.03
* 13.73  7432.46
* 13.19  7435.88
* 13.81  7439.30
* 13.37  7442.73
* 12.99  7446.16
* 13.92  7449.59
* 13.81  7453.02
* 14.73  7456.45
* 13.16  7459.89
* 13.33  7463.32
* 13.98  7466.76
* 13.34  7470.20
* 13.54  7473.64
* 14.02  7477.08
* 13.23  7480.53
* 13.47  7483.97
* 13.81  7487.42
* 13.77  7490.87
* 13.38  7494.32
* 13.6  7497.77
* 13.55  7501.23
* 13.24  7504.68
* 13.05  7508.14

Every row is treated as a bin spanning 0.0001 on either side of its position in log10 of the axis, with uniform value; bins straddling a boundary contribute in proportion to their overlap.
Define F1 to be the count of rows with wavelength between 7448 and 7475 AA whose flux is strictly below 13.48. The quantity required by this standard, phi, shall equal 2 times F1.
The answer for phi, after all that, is 6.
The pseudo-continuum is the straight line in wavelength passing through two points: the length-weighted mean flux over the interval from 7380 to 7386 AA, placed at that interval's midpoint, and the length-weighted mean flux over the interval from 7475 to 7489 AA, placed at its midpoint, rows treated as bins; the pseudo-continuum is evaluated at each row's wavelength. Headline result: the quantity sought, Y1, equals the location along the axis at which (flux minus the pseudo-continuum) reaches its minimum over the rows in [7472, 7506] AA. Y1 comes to 7504.68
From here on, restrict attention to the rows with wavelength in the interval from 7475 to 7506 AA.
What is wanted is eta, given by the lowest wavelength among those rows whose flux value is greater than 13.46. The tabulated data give 7477.08 AA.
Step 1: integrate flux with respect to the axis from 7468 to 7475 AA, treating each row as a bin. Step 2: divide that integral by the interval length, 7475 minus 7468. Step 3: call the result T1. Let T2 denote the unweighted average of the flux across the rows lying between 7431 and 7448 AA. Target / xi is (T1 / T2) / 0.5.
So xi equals 2.008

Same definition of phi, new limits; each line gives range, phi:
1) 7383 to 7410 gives 10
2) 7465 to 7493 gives 6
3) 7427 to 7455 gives 6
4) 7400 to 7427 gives 14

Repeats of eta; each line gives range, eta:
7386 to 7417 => 7391.50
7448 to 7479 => 7449.59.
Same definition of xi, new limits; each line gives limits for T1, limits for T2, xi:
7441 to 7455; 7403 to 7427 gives 2.049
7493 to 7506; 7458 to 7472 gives 2.000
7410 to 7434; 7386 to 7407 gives 1.977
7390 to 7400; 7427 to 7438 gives 2.049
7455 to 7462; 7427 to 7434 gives 2.022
